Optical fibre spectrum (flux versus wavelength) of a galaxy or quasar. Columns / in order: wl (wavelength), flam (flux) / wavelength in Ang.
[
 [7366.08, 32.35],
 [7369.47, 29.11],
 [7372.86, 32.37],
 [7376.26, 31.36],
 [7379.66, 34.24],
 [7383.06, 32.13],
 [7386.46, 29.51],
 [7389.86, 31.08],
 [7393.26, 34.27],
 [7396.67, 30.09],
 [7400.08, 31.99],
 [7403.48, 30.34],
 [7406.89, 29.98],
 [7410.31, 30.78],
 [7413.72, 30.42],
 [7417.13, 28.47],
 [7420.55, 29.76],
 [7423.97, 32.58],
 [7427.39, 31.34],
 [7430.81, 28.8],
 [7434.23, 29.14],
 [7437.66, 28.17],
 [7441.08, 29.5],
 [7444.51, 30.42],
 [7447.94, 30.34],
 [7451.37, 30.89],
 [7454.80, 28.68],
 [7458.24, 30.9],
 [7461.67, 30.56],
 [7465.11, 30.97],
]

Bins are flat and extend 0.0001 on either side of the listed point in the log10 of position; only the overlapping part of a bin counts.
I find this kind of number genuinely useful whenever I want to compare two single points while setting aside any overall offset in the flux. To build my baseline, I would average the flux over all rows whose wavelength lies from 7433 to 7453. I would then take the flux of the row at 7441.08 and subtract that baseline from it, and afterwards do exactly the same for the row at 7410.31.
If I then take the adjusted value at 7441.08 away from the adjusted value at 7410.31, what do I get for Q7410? 1.3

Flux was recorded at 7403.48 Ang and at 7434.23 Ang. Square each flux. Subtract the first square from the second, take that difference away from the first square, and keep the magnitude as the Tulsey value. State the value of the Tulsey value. 992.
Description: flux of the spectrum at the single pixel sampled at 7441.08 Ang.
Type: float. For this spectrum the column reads 29.5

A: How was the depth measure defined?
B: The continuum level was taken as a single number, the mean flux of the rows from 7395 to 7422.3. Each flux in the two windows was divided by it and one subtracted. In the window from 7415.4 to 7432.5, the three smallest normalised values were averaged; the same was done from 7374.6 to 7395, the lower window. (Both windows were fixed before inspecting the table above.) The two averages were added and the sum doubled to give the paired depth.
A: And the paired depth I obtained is -0.053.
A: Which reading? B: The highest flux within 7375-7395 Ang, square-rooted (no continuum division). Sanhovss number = 5.85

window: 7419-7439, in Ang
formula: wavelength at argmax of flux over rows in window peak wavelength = 7423.97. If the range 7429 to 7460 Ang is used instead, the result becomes 7458.24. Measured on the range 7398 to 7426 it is 7423.97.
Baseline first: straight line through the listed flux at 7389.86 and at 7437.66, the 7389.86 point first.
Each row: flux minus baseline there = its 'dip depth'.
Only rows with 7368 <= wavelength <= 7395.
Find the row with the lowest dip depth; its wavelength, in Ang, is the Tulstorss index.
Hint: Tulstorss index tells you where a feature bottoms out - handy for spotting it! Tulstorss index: 7369.47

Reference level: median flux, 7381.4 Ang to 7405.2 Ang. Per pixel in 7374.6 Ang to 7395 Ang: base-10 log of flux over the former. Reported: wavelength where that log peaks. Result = 7393.26 Ang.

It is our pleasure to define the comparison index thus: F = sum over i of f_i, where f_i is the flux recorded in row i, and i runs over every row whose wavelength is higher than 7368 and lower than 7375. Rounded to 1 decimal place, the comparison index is 61.5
